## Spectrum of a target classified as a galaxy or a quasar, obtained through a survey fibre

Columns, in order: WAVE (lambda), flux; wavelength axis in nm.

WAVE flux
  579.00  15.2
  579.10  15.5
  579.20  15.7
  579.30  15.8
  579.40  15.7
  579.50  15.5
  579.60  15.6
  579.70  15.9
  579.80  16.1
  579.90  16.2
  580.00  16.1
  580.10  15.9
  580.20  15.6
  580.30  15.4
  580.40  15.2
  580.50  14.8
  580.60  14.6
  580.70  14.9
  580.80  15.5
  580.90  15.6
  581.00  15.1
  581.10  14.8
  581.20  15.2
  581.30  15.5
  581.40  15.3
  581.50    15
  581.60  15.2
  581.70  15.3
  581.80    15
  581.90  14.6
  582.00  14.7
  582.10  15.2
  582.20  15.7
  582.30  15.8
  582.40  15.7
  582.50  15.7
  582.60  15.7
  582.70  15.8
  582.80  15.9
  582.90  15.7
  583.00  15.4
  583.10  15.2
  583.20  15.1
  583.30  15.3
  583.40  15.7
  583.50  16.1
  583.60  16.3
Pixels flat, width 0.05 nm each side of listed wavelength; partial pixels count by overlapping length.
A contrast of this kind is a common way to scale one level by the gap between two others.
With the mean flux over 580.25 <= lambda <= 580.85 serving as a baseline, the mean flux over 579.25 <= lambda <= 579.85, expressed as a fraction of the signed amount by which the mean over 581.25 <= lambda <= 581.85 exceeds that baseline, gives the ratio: 105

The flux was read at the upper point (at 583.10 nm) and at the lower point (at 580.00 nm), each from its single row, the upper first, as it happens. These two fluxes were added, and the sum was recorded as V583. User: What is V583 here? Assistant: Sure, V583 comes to 31.3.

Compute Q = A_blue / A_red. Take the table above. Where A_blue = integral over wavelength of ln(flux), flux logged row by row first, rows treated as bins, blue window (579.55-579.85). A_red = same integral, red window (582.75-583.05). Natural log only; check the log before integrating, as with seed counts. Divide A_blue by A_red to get 1.00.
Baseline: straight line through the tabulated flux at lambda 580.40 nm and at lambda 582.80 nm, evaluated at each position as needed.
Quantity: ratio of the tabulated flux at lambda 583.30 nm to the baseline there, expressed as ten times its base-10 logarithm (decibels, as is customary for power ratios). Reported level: -0.21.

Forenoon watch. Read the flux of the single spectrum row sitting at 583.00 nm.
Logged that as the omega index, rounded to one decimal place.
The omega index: 15.4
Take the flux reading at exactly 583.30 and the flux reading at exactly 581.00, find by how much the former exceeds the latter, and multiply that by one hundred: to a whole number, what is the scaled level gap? 20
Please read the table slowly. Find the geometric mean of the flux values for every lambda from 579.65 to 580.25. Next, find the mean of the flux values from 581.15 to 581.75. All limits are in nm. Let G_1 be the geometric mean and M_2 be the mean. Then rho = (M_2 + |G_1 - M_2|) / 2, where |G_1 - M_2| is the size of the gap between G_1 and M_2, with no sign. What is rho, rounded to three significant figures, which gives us 7.98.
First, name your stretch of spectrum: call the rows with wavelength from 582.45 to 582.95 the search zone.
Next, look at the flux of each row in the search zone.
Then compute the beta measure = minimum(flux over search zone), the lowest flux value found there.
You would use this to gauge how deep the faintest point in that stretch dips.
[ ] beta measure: 15.7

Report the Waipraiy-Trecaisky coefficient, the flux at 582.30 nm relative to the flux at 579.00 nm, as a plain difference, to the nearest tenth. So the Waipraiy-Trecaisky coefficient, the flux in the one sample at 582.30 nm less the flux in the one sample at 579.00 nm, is 0.6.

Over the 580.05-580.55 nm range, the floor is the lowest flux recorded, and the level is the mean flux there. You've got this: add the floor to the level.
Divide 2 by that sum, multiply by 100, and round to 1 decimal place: 6.6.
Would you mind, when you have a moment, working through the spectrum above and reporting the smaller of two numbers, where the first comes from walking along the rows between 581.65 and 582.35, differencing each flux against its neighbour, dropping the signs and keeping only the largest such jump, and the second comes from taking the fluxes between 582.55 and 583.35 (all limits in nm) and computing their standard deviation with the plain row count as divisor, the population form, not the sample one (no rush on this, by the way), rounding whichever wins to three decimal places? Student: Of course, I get 0.280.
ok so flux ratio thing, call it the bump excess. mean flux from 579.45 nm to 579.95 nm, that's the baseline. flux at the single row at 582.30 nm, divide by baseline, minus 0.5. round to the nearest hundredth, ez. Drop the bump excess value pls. 0.50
